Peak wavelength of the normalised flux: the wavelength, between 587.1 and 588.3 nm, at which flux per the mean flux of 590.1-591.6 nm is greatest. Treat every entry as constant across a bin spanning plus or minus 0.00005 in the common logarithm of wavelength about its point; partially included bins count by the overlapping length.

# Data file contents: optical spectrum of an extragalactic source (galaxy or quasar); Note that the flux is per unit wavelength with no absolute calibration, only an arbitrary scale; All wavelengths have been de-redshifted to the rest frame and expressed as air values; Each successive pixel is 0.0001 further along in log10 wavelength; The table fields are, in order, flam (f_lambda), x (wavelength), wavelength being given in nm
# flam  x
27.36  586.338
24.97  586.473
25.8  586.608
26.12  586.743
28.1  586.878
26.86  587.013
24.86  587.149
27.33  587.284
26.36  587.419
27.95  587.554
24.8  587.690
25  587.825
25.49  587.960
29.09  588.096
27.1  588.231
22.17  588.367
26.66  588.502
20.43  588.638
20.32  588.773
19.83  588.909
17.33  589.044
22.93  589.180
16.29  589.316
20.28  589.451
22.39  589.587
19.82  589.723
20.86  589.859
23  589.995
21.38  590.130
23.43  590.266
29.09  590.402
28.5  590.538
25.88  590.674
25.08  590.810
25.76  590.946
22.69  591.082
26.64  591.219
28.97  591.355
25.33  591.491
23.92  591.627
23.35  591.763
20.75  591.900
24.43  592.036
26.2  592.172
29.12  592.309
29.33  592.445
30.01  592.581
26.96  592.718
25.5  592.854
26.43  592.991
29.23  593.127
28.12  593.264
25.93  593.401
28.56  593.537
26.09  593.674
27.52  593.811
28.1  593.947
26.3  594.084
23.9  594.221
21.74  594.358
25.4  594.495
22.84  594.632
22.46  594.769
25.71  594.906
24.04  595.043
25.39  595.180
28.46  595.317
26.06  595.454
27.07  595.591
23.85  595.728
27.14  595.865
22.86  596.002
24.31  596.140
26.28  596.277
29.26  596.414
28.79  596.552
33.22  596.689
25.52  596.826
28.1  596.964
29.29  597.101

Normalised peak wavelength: 588.096 nm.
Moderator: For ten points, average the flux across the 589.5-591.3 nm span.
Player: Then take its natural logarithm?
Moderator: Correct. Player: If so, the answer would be 3.19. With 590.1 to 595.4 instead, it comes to 3.25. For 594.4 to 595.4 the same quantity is 3.21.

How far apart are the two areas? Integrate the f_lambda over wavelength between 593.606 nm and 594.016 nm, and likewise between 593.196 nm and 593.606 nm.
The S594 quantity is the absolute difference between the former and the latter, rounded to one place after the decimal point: 0.1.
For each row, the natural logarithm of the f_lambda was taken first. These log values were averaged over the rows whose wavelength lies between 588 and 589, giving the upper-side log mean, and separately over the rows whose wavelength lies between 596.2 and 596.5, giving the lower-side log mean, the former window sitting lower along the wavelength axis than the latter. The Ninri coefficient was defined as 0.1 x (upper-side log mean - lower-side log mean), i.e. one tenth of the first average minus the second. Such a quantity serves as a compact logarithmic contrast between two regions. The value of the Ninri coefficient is -0.017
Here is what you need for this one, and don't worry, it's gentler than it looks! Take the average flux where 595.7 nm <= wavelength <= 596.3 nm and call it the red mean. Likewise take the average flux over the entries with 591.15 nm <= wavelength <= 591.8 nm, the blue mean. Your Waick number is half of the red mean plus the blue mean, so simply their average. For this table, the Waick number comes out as 25.3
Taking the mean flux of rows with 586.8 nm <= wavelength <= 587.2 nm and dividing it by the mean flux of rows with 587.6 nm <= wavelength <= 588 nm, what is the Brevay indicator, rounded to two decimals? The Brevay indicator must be 1.06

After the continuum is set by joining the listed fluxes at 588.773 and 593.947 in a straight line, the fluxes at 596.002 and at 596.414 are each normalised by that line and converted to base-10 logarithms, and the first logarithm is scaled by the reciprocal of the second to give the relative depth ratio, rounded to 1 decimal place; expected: 3.7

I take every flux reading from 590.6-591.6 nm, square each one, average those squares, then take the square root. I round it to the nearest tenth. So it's 25.8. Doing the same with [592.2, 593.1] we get 27.9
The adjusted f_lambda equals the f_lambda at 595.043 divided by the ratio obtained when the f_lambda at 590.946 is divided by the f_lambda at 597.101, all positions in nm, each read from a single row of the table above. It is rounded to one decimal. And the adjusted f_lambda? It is 27.3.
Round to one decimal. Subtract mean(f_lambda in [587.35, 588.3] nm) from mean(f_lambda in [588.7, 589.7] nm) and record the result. -6.6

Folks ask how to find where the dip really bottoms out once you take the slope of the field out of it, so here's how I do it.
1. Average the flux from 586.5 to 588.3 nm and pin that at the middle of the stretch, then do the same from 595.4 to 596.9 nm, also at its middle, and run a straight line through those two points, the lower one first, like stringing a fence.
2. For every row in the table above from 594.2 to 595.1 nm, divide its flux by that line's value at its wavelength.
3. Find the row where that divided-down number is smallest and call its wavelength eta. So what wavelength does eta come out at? 594.358 nm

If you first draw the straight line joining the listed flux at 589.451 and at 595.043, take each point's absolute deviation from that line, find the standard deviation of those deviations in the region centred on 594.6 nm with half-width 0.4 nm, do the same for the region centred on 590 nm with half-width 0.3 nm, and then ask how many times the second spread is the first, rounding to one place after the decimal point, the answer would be 1.9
